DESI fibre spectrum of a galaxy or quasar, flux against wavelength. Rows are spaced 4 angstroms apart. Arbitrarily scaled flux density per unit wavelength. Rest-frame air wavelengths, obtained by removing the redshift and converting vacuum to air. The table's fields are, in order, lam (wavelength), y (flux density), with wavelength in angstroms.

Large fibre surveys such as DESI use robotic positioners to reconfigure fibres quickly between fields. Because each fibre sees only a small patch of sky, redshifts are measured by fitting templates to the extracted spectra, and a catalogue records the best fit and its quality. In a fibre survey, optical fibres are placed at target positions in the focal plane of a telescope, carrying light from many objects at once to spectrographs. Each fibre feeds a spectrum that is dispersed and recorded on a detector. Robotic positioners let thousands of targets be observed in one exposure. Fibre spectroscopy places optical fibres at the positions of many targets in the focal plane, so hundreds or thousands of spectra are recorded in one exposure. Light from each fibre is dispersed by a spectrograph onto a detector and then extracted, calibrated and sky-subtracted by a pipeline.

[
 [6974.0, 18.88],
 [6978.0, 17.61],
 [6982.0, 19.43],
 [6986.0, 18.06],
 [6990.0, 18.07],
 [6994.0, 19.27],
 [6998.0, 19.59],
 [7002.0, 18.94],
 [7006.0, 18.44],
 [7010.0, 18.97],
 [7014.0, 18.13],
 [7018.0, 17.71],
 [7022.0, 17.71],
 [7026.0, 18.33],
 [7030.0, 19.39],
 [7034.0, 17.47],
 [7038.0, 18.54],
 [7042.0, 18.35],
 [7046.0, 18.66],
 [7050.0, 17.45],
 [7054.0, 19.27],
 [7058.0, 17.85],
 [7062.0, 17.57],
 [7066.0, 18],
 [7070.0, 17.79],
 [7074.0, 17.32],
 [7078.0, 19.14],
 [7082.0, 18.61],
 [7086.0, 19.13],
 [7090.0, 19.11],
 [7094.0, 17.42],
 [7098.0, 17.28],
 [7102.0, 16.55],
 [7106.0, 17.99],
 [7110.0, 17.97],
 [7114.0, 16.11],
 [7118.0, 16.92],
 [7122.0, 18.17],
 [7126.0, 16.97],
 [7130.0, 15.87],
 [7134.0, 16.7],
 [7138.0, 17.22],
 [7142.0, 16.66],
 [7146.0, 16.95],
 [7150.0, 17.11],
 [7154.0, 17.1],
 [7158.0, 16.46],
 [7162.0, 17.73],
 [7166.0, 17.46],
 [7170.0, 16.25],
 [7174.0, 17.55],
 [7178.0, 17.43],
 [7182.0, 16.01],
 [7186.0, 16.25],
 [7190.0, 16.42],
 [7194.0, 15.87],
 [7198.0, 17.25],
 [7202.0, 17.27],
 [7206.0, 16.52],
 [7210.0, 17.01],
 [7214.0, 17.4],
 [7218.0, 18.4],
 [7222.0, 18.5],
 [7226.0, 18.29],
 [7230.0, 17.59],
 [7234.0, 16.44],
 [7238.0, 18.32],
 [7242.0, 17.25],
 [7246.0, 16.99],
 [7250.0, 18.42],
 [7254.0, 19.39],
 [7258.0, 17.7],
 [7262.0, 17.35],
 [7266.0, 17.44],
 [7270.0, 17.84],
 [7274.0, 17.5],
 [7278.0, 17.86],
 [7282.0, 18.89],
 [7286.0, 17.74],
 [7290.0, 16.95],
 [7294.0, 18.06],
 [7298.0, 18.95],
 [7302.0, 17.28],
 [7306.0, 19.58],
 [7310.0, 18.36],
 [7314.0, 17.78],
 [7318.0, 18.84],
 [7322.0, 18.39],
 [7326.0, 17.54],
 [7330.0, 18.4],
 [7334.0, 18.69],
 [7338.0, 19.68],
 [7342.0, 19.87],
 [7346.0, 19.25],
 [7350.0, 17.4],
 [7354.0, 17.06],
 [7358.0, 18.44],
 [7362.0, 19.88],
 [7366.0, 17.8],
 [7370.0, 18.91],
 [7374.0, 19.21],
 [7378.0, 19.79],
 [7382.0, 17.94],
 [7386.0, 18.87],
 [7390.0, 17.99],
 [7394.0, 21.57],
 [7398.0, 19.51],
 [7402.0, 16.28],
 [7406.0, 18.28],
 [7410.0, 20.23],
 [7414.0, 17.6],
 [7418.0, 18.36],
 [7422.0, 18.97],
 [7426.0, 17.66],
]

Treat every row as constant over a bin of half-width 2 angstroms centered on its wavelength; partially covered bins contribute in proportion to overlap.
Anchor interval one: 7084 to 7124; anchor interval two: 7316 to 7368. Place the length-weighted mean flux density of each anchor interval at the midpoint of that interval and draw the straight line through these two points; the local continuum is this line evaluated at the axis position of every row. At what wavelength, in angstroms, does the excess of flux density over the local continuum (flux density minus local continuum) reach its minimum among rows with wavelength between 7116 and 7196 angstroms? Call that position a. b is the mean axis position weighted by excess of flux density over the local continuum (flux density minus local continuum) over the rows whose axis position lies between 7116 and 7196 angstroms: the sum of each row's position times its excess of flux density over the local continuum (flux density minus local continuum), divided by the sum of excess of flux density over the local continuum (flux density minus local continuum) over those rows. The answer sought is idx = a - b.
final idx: 31.4 angstroms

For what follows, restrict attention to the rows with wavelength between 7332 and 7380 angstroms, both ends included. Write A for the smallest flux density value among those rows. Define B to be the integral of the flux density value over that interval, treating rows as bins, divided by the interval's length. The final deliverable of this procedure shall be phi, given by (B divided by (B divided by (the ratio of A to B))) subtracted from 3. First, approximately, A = 17.06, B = 18.8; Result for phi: 2.09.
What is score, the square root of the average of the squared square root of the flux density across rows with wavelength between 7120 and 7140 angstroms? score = 4.12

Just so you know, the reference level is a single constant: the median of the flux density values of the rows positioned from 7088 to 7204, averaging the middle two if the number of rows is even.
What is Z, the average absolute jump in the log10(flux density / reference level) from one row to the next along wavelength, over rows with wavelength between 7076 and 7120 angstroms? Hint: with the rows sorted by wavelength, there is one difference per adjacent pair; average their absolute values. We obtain 0.0193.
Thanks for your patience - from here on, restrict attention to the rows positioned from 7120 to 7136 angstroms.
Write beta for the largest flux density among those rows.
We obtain 18.17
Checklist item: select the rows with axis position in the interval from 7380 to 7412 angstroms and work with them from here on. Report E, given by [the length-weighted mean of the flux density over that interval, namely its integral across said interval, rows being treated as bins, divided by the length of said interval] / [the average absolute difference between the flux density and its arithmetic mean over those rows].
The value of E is 15.5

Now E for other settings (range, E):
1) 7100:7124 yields 22.8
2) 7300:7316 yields 25.3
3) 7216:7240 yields 29.6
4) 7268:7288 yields 48.6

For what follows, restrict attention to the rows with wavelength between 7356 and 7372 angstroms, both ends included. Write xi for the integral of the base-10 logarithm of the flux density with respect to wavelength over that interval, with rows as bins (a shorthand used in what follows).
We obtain 20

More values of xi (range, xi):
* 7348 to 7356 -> 10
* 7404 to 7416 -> 15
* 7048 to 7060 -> 15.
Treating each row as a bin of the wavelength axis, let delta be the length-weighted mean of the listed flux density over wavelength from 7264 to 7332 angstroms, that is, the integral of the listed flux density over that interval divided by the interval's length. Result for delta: 18.1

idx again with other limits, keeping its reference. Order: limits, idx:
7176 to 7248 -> -10.7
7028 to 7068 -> 6.0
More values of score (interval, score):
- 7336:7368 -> 4.32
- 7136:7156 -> 4.12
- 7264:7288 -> 4.23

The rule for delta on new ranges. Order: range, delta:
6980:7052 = 18.5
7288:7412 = 18.6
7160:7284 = 17.4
